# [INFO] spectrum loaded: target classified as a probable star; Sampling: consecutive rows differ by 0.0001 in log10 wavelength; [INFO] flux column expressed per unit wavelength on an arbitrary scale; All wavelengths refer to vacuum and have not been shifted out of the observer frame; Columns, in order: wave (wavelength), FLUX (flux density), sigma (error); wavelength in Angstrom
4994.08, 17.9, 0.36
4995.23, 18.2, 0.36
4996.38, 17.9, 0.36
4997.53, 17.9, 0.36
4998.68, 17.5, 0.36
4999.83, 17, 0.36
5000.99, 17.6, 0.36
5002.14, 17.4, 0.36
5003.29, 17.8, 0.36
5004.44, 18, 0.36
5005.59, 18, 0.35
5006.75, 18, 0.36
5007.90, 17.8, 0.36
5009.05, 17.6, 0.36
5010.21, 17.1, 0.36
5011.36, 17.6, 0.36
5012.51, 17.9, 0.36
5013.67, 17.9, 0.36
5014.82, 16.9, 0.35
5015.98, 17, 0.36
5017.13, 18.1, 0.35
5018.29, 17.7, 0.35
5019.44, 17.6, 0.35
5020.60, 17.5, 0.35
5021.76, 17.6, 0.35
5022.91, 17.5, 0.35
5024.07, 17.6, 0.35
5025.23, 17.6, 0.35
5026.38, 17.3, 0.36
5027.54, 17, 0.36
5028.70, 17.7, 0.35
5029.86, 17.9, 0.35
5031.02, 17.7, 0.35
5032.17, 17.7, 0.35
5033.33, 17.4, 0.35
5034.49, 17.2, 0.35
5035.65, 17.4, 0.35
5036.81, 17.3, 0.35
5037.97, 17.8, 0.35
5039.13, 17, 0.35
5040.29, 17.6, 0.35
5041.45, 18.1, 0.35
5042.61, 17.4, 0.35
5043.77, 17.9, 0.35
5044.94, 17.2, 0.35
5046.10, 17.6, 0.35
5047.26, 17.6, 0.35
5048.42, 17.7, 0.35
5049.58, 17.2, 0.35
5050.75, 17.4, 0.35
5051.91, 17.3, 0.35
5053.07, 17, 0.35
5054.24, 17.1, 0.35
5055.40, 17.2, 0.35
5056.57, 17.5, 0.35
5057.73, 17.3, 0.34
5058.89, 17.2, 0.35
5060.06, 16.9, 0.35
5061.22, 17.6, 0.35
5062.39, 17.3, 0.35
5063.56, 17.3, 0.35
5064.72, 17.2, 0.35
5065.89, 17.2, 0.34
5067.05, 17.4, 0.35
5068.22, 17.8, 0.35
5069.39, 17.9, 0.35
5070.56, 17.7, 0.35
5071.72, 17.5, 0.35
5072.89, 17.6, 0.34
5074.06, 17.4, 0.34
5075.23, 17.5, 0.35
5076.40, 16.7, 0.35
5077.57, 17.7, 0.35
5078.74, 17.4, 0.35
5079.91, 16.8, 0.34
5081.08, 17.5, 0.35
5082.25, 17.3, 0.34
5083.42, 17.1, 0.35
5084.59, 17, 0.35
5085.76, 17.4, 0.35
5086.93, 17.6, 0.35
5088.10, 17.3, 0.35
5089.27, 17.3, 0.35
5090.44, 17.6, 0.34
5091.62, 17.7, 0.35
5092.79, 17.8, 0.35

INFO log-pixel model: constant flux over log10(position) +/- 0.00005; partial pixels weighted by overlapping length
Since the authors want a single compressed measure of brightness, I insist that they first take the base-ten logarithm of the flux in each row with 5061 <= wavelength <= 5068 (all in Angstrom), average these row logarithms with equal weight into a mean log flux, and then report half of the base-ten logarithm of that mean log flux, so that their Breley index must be 0.0465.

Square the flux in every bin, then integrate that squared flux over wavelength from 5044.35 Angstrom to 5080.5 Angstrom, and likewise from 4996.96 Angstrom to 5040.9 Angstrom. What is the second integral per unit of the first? 1.2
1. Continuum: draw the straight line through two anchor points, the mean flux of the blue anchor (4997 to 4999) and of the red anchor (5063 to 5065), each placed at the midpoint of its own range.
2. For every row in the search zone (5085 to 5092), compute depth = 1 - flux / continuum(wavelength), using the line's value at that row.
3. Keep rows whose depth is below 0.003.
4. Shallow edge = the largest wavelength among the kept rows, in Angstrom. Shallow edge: 5091.62 Angstrom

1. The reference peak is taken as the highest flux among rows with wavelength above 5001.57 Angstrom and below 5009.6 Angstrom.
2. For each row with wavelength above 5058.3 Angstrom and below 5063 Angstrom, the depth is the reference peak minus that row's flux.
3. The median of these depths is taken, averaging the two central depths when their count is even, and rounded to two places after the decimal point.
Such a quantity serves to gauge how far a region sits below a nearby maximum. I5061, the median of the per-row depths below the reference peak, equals 0.75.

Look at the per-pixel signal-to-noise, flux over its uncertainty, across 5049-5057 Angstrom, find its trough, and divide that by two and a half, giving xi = 19.4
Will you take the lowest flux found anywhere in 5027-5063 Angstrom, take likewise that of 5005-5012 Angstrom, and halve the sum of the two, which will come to 17.0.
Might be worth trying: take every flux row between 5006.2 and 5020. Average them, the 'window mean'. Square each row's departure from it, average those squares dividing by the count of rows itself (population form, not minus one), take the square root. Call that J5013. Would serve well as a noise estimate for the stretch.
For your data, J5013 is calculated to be 0.38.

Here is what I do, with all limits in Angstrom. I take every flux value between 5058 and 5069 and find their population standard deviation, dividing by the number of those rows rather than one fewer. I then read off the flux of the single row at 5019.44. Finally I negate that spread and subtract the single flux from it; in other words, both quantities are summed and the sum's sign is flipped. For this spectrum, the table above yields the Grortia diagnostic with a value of -17.84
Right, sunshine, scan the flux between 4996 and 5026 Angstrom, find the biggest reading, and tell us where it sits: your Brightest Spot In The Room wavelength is 5017.13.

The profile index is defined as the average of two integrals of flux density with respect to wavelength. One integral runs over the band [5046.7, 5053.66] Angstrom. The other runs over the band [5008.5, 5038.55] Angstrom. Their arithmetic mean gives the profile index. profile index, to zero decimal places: 324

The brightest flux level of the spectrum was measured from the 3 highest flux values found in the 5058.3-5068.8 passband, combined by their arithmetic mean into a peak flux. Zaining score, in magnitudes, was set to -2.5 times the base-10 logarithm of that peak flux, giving -3.114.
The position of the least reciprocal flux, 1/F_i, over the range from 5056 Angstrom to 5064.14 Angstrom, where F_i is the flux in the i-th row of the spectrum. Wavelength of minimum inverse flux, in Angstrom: 5061.22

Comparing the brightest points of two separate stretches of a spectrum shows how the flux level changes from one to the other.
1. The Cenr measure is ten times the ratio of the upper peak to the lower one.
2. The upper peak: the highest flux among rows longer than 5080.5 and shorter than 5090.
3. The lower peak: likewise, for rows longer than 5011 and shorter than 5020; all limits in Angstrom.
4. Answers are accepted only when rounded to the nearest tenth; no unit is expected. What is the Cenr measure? 9.7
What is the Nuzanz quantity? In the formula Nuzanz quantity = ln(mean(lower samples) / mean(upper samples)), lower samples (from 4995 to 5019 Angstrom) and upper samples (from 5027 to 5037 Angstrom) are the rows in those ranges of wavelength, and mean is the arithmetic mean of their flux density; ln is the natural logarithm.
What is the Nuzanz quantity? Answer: 0.010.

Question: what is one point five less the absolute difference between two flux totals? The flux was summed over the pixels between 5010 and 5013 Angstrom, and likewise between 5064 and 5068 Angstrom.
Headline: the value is 0.70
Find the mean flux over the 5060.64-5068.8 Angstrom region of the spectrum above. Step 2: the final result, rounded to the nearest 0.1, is 17.4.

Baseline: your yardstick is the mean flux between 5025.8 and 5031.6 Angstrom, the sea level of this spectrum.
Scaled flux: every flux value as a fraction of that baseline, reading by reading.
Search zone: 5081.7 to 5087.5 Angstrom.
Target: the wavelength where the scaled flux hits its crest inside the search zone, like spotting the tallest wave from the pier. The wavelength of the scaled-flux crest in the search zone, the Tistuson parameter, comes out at 5086.93 Angstrom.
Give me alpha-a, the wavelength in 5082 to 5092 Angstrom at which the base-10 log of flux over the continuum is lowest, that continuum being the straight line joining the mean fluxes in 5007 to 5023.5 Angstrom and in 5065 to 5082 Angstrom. 5084.59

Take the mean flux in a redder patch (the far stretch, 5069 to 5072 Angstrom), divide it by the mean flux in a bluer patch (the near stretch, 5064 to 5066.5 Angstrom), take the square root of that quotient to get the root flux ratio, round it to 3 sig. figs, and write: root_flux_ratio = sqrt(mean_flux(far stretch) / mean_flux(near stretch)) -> 1.01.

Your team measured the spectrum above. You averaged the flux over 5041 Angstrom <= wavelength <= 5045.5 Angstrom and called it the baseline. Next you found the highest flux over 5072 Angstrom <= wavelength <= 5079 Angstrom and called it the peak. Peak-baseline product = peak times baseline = 312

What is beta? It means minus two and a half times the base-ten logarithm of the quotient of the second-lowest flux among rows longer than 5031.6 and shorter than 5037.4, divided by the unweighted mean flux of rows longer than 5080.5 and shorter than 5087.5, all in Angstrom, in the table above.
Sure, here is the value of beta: 0.001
